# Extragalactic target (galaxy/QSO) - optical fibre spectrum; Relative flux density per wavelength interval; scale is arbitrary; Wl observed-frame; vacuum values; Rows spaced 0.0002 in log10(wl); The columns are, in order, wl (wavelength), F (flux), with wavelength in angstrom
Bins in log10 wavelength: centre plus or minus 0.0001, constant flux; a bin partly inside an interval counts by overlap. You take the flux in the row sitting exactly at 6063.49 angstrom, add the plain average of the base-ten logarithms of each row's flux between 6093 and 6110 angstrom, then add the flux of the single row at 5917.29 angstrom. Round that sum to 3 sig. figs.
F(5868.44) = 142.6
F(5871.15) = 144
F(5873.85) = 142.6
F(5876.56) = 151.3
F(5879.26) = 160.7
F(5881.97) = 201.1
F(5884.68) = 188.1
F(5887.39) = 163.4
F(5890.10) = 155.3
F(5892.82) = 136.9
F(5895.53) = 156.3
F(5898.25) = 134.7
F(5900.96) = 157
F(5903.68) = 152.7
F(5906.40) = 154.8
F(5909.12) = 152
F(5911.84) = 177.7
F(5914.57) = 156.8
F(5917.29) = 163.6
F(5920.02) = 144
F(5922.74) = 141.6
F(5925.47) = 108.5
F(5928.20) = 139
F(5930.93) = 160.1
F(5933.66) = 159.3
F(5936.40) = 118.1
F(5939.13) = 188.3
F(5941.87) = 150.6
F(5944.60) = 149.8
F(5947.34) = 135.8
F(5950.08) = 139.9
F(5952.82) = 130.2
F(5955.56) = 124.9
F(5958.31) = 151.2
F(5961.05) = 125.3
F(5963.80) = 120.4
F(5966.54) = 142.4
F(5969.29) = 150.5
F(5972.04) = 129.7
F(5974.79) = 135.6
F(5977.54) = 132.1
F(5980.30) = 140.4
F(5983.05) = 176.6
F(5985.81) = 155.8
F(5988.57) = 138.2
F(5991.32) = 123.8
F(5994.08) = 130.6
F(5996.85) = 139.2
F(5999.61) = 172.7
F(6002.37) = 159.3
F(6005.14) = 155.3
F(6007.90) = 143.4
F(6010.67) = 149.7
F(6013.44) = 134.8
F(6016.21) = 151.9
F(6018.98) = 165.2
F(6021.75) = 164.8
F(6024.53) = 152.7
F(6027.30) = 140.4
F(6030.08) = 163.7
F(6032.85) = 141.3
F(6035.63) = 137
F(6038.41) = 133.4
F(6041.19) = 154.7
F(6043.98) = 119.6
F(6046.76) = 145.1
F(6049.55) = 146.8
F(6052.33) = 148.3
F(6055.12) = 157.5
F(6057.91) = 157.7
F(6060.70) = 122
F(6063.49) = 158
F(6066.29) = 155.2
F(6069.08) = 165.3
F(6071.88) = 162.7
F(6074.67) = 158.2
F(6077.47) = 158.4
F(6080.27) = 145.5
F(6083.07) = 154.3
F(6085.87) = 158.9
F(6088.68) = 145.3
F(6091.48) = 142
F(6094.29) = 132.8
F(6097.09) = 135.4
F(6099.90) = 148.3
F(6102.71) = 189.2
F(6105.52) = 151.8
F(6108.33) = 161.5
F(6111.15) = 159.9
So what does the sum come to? 324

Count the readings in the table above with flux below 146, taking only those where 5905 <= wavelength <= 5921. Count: 1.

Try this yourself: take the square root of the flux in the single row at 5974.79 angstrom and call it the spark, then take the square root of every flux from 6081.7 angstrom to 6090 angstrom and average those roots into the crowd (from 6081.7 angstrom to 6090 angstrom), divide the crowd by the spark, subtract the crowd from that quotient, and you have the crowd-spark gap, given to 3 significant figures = -11.3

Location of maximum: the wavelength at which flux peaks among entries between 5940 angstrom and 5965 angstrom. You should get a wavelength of 5958.31 angstrom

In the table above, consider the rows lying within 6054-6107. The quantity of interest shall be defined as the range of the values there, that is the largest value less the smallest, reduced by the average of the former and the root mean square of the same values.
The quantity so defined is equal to -43.0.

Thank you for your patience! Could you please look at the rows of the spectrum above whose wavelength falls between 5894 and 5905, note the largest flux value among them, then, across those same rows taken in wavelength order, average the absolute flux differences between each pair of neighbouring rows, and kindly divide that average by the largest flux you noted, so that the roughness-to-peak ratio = 0.102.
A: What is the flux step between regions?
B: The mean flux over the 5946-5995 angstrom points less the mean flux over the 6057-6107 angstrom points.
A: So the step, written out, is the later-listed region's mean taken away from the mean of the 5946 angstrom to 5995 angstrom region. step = -14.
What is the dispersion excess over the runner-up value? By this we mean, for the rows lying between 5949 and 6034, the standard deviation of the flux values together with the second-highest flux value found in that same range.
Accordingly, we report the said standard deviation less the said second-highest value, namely -158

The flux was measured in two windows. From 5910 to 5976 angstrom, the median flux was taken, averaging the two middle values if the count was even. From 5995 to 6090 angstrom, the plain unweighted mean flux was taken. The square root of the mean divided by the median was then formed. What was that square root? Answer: 1.03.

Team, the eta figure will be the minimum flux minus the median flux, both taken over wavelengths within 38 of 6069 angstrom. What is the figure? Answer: -29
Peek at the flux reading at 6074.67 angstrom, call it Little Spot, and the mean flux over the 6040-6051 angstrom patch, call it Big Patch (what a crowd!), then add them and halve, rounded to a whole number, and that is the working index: 150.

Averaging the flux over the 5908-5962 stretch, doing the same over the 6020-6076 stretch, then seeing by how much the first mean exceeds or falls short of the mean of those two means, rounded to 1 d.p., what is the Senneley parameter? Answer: -1.7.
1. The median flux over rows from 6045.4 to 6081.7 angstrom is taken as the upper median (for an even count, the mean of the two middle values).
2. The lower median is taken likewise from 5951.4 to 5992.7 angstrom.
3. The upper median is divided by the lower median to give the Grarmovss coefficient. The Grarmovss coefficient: 1.16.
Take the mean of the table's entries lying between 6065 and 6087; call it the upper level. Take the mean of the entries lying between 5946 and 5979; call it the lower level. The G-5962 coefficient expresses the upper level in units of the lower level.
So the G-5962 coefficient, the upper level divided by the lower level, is 1.17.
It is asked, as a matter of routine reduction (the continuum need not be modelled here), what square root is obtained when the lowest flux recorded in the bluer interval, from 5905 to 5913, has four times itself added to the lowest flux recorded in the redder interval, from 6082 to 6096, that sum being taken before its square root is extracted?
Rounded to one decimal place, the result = 27.2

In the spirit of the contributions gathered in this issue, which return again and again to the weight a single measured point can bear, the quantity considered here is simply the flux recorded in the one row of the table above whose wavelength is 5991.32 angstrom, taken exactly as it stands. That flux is 123.8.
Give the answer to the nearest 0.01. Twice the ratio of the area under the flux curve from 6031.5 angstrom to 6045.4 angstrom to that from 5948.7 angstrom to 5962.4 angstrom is 2.07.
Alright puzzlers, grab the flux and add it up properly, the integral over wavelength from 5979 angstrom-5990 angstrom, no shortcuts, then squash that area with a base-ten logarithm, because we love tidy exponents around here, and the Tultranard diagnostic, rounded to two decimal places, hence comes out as 3.23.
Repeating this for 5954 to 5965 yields 3.16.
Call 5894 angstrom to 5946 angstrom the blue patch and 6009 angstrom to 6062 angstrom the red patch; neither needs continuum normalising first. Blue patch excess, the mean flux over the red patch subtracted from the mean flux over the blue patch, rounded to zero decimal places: 4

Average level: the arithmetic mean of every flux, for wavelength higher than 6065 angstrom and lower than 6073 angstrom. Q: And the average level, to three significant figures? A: 161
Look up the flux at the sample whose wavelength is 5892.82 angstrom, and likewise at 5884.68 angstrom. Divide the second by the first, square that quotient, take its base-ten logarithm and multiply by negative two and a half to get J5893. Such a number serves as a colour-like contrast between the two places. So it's -0.69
